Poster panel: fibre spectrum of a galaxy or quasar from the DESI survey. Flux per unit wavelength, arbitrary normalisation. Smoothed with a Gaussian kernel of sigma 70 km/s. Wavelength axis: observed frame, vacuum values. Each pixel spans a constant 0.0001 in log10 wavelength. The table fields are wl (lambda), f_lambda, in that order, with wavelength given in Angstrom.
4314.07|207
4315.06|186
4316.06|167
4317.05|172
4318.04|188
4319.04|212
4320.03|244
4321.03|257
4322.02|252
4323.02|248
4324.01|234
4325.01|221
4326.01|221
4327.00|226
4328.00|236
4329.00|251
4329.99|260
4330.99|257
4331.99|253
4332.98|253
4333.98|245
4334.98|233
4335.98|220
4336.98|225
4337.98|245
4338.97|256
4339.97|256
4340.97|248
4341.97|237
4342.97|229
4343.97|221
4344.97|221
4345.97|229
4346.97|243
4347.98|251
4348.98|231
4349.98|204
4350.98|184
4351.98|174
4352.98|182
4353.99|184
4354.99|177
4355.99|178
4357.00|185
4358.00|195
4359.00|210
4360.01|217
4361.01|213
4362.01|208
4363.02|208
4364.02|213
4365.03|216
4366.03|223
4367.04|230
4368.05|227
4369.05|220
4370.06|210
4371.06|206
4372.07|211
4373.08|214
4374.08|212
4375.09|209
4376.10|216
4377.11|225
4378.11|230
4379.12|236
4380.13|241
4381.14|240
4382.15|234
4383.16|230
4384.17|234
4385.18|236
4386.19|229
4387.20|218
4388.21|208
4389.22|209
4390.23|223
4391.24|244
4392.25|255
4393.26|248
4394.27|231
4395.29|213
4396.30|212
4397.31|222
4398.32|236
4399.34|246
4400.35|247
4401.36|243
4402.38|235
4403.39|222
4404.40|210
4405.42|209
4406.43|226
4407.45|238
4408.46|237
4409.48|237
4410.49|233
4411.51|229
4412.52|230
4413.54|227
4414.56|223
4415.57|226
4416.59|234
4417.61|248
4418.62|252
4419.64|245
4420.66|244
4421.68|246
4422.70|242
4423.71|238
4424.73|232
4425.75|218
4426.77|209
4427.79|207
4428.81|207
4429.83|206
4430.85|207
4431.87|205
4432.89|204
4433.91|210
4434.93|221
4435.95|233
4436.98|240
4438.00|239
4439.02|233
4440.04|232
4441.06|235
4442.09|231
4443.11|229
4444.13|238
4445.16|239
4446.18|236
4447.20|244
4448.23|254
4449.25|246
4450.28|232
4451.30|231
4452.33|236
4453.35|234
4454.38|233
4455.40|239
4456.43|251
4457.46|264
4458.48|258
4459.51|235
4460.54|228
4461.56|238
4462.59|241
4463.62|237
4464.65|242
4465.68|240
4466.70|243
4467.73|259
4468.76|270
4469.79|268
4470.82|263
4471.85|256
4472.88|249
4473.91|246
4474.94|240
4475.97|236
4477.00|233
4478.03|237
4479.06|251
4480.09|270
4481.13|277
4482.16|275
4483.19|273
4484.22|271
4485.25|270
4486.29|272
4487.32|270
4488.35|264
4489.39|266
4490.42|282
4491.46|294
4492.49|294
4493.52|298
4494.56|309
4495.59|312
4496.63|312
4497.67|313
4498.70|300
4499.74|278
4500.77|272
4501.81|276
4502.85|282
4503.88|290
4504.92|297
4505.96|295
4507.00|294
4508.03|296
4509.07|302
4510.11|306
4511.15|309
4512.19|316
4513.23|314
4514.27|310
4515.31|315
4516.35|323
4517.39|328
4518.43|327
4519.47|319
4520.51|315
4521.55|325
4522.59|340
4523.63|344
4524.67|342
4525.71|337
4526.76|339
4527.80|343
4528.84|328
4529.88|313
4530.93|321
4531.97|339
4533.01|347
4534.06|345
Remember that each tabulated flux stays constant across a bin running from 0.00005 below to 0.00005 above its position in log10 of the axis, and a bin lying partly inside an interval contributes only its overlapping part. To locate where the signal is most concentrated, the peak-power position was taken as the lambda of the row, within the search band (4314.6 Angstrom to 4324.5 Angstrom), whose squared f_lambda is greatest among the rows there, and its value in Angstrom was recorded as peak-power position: 4321.03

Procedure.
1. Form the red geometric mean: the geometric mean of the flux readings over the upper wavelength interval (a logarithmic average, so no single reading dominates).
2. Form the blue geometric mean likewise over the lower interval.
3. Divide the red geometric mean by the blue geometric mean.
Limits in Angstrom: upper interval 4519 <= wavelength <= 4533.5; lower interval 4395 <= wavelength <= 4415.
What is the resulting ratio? 1.45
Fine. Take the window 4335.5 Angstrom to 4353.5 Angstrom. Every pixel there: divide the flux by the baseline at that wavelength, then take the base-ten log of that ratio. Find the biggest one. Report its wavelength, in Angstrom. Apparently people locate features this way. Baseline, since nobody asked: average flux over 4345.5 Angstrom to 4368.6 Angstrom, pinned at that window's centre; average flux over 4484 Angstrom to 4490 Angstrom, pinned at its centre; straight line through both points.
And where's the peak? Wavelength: 4338.97 Angstrom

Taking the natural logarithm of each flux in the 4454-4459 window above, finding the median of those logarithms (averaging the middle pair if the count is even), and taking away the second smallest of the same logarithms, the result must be 0.049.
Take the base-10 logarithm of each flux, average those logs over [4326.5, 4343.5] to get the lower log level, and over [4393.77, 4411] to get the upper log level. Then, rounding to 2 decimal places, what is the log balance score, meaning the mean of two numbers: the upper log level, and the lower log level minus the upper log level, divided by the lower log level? 1.19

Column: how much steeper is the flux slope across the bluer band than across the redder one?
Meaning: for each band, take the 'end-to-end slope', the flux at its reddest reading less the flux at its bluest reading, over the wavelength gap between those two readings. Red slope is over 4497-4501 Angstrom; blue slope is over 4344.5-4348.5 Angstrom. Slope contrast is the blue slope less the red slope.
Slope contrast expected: 23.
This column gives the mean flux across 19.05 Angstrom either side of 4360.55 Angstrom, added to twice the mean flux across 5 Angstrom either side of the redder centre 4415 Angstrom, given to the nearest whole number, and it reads 682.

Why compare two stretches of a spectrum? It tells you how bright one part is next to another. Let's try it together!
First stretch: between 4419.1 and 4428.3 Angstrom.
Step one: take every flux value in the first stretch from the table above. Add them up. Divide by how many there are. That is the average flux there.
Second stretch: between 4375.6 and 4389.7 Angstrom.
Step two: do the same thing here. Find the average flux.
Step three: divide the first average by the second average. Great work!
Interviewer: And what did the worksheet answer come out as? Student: 1.02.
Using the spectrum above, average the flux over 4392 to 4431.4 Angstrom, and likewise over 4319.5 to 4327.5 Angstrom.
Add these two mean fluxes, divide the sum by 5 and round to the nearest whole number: 94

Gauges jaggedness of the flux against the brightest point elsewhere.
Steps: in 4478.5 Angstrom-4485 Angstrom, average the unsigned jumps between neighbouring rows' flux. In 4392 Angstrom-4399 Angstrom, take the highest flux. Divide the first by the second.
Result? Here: 0.025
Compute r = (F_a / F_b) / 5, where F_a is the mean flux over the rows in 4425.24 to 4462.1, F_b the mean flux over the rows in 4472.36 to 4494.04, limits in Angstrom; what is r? 0.174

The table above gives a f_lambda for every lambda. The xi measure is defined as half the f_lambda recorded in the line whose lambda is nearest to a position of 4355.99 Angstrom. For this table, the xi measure 89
